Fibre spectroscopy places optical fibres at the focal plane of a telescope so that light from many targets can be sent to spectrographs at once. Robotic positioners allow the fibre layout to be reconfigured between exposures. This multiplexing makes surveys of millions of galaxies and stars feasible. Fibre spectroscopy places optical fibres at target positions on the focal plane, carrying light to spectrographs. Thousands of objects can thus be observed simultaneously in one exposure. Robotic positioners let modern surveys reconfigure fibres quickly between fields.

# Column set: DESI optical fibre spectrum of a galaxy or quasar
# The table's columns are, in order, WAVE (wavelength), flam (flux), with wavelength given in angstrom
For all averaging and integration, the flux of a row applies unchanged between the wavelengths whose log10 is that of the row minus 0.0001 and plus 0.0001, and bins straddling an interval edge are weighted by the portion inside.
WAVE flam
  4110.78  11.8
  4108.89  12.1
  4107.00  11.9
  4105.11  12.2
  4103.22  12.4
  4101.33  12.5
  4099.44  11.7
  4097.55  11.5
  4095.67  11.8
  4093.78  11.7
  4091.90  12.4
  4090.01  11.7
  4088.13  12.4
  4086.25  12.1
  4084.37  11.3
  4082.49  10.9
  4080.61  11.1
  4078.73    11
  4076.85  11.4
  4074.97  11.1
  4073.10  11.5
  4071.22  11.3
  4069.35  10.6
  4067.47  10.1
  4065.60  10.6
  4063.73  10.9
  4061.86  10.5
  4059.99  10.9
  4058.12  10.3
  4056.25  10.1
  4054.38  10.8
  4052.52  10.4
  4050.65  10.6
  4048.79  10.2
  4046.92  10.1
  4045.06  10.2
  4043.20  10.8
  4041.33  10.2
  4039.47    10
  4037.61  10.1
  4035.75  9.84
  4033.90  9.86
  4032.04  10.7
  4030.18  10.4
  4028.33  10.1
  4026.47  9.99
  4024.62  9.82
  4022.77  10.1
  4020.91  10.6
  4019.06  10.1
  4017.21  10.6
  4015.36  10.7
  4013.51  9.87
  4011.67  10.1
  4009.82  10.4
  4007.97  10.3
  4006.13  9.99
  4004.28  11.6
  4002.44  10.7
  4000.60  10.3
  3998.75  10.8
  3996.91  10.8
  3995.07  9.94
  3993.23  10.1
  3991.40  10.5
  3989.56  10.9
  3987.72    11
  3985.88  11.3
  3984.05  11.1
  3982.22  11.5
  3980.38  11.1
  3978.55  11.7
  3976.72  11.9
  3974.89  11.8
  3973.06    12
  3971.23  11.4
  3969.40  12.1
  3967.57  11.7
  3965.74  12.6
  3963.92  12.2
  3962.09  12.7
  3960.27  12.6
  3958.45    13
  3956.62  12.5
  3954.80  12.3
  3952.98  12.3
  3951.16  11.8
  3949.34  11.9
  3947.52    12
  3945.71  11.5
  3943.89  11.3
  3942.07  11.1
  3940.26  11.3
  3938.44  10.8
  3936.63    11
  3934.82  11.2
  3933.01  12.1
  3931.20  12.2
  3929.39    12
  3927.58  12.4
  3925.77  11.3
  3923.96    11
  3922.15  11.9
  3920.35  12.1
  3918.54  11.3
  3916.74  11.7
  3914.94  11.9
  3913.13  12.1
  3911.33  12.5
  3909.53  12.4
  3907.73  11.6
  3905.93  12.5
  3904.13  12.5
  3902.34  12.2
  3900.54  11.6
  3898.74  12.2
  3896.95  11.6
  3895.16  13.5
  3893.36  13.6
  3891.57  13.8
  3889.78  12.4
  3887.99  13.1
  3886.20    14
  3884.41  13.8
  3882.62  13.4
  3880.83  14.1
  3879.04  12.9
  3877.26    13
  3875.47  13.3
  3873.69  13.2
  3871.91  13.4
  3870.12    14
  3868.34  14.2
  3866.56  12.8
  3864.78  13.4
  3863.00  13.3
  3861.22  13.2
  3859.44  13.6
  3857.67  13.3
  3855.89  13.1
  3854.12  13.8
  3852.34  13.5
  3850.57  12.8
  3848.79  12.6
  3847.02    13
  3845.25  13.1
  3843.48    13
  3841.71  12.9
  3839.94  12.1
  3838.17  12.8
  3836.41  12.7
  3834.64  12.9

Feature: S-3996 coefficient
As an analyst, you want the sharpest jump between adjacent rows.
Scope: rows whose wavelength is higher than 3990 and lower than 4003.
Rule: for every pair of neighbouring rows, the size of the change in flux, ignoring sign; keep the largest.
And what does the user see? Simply 0.86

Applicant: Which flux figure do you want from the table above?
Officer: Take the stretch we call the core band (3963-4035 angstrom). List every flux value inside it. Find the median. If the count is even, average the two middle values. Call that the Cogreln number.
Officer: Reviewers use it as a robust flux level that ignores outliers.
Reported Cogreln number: 10.7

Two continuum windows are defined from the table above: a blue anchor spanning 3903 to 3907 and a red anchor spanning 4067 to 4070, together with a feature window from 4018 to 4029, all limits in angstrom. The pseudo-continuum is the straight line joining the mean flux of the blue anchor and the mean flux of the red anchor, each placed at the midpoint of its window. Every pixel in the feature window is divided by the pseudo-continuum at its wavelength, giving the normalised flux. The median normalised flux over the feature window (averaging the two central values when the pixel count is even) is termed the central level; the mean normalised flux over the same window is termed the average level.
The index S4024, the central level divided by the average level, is 0.995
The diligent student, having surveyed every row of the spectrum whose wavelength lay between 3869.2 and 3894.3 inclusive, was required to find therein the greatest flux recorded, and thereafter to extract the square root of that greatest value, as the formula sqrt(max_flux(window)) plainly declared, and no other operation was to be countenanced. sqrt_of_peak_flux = 3.8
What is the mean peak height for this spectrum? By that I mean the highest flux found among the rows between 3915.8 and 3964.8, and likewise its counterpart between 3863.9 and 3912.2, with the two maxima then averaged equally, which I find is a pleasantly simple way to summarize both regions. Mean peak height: 13.6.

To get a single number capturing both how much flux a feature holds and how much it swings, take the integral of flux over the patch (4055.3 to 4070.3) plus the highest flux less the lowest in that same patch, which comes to 158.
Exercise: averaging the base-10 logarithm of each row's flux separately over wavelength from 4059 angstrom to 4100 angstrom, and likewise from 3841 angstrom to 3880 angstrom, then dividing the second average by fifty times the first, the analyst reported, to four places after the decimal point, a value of 0.0213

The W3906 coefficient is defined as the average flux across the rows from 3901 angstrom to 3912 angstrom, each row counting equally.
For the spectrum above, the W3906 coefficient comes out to 12.3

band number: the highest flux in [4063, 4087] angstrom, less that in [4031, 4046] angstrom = 1.3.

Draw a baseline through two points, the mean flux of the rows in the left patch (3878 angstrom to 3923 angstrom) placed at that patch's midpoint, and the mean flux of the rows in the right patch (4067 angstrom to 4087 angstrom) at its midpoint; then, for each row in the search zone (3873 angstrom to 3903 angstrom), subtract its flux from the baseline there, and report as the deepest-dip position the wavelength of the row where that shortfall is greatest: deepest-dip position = 3896.95 angstrom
